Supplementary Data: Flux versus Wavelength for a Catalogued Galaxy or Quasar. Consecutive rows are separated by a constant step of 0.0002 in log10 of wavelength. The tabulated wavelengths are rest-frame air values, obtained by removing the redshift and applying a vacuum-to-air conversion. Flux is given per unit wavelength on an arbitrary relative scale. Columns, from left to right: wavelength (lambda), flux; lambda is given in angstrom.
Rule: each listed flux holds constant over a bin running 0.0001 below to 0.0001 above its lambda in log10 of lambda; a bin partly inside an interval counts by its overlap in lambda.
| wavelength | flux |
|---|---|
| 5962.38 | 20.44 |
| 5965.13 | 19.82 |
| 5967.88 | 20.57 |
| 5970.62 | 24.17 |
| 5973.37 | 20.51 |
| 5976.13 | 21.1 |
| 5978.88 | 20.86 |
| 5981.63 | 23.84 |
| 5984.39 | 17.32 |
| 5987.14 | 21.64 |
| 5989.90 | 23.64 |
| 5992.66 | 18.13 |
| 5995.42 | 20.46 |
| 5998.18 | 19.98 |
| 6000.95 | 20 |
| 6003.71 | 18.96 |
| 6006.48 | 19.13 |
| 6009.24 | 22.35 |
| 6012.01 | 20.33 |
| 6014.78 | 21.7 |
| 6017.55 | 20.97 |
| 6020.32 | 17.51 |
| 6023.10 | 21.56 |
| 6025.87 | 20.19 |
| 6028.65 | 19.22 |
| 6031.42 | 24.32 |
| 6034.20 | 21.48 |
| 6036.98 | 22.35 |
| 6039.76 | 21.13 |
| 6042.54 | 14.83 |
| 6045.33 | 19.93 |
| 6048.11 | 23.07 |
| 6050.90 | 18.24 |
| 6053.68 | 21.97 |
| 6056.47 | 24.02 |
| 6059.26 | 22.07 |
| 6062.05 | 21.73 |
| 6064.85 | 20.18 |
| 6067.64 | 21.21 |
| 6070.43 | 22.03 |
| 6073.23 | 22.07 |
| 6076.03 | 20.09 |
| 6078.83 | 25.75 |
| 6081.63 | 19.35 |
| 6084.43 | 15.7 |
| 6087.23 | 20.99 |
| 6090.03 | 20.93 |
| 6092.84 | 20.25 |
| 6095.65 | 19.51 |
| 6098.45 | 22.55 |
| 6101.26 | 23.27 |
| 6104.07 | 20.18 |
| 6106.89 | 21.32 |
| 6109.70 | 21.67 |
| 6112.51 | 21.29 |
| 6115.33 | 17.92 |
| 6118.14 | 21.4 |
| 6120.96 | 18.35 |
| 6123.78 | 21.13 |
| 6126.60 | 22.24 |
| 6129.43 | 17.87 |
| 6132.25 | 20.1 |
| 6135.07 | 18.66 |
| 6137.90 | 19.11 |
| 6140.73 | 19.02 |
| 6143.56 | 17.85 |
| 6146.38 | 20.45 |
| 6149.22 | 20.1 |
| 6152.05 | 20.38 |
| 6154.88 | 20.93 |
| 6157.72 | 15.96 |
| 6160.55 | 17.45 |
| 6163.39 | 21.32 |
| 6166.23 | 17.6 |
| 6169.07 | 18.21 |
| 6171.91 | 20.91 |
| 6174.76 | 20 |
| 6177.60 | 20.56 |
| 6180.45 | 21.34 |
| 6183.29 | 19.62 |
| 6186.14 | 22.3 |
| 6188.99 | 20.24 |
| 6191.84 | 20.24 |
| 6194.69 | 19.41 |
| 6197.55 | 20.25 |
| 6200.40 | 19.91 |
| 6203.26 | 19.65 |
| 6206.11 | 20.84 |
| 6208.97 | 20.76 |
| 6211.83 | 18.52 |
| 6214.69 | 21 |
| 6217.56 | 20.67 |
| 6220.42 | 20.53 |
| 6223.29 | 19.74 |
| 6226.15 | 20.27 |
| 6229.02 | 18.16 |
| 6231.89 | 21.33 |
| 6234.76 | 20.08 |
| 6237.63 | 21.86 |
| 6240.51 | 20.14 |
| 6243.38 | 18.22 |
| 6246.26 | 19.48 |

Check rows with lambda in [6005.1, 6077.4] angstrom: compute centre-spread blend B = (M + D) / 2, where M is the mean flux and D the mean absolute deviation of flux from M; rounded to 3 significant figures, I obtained 11.2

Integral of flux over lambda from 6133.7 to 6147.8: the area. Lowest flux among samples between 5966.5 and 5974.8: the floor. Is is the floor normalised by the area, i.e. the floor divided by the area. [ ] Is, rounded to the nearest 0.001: 0.076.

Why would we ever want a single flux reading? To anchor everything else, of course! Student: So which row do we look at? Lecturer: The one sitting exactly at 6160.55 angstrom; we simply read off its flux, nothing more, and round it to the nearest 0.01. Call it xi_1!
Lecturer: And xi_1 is 17.45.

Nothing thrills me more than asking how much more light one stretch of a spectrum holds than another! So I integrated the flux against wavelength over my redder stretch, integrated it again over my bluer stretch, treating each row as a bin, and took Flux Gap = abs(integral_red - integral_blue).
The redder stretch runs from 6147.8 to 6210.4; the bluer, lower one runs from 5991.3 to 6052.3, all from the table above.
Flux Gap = 10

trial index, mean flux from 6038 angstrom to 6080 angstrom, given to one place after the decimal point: 21.2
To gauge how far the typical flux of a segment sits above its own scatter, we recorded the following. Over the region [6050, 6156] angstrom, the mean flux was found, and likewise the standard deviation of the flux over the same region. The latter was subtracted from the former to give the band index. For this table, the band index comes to 18.7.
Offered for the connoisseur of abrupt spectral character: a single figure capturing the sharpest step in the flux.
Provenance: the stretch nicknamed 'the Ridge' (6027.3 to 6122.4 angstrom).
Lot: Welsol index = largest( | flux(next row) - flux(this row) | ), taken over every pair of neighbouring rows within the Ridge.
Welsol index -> 6.4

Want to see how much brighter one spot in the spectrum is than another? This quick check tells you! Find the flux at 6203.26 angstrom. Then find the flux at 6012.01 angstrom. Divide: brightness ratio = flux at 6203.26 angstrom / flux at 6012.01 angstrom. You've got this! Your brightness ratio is 0.97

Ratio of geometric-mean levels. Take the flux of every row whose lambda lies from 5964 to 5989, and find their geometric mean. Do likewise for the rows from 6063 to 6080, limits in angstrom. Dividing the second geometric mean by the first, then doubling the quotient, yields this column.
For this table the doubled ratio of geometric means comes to 2.08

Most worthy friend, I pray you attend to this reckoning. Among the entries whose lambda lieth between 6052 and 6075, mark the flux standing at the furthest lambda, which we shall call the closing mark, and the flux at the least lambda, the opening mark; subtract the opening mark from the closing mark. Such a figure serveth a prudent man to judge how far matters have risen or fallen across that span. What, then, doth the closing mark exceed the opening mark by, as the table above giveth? 0.10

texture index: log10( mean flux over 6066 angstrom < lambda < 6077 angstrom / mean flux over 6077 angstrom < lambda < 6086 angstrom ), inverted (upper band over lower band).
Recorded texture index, -0.02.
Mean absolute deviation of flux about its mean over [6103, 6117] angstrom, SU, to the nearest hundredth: 1.14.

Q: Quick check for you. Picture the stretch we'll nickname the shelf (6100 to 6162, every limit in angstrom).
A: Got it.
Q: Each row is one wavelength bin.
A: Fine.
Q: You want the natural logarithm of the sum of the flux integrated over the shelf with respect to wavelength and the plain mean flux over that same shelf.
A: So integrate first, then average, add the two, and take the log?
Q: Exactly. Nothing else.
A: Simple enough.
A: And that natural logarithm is 7.13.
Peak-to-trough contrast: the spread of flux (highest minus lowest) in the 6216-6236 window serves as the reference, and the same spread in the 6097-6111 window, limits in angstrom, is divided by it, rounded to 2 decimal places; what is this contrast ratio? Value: 0.97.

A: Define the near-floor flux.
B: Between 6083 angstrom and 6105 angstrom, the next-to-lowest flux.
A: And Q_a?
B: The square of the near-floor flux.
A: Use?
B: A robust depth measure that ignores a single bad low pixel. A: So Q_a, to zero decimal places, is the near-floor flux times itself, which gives 381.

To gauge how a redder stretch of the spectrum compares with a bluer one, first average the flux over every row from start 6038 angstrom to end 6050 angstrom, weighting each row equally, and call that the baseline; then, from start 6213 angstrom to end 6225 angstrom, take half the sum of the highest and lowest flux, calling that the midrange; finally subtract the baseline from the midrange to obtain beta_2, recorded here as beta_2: 0.6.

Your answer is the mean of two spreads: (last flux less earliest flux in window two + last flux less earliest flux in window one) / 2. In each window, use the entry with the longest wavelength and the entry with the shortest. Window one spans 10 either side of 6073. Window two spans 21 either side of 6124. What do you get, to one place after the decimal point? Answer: -1.6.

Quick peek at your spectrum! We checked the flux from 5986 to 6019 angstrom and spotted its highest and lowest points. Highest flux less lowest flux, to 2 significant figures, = 5.5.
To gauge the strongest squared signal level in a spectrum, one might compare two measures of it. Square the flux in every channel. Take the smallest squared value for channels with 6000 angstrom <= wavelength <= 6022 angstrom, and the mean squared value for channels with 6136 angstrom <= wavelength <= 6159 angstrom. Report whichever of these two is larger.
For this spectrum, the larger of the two 372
